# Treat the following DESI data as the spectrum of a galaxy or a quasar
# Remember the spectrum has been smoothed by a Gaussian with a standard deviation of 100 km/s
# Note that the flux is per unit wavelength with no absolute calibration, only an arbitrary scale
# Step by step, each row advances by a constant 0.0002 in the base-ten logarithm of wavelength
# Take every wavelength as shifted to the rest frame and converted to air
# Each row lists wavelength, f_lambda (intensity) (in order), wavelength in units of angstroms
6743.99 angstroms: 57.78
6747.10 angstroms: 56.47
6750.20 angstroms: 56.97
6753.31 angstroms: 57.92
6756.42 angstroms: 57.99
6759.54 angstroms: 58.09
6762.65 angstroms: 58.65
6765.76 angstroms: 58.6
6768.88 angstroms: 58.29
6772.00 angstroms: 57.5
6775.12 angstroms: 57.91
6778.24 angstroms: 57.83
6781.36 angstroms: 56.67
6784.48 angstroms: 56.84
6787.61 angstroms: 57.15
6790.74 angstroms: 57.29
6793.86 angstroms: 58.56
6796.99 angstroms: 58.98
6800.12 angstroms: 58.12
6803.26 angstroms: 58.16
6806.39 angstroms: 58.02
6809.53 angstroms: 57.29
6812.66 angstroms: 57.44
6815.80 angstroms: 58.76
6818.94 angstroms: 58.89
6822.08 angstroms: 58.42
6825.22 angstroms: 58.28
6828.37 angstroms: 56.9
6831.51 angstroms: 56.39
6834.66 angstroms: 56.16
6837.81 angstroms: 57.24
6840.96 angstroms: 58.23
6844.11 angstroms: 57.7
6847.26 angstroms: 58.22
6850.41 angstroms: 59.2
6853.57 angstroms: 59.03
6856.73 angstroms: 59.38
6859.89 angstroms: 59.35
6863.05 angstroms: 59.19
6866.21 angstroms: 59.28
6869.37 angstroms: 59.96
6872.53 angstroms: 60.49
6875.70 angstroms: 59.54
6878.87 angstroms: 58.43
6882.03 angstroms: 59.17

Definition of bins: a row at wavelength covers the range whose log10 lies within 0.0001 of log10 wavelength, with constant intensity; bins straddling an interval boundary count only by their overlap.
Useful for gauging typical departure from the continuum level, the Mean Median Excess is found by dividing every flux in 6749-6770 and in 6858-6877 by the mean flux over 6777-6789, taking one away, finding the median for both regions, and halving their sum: 0.029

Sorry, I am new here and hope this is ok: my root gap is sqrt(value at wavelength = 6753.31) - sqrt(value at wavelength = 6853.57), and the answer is -0.07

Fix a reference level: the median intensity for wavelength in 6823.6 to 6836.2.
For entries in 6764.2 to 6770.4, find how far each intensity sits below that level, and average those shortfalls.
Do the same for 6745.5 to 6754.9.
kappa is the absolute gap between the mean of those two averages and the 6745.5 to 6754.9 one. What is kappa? 0.66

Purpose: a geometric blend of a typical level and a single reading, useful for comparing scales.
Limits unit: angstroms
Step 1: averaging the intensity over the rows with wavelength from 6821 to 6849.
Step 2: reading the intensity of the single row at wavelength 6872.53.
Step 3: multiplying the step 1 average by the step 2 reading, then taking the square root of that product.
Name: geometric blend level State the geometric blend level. 59.0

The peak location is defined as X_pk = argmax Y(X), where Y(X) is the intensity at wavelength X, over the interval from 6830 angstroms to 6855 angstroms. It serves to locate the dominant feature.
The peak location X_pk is 6850.41 angstroms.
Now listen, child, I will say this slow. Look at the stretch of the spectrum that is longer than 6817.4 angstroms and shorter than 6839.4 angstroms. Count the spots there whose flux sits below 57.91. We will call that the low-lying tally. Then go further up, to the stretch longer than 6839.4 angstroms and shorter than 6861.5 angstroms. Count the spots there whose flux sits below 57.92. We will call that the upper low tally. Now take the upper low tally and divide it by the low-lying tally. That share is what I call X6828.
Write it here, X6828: 0.25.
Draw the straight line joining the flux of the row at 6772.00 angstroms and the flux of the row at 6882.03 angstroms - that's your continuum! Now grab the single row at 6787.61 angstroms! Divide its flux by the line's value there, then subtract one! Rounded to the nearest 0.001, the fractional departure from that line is -0.010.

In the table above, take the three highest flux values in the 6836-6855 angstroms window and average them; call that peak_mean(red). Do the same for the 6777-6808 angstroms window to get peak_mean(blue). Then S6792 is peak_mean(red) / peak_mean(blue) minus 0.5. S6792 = 0.504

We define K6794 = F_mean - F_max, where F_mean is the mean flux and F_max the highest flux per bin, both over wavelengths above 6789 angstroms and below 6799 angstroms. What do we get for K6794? -0.70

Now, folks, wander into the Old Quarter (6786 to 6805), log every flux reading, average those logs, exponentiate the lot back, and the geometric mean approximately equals 58.0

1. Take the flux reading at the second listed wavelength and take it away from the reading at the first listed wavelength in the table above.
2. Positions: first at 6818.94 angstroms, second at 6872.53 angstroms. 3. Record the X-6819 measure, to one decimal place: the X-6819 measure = -1.6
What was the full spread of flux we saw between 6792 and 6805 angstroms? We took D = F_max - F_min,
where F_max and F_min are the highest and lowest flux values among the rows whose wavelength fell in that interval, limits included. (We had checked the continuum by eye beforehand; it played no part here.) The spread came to 0.9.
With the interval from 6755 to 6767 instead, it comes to 0.7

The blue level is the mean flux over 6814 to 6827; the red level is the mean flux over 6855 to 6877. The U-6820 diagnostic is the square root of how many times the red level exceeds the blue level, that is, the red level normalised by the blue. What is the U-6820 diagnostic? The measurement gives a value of 1.01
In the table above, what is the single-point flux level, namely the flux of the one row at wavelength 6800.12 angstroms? 58.12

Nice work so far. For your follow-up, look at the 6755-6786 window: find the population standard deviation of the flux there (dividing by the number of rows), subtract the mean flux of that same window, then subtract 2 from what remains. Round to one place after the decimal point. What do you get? -59.2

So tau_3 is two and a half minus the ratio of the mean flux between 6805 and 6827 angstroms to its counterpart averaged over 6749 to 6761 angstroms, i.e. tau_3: 1.49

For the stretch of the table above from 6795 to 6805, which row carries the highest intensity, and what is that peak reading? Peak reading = 58.98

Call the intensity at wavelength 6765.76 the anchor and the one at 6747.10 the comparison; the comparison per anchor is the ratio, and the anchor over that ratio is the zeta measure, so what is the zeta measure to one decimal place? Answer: 60.8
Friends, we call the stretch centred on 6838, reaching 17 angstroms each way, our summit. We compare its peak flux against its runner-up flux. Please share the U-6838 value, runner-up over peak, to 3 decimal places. 0.997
